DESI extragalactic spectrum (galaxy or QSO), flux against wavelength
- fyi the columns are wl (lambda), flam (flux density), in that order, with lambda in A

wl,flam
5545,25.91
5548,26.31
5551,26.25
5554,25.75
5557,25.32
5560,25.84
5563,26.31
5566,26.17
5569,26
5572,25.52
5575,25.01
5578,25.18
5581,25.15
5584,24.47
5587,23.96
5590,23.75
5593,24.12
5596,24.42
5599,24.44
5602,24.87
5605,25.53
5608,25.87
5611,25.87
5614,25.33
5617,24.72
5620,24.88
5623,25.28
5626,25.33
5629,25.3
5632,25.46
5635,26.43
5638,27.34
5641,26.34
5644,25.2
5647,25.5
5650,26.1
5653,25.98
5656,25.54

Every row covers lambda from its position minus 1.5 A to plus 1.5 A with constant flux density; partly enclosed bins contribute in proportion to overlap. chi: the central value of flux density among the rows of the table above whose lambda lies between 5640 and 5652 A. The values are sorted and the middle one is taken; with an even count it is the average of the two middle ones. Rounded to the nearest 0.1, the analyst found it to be 25.8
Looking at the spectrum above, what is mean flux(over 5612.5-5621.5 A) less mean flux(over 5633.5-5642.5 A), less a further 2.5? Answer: -4.2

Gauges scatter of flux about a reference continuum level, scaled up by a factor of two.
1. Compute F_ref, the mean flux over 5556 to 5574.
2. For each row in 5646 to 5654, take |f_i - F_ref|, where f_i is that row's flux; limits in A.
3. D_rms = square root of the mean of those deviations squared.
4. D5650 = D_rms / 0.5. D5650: 0.52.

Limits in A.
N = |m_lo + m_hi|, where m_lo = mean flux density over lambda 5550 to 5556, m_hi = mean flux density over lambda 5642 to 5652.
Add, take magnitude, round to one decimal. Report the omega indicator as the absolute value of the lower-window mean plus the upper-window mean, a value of 51.6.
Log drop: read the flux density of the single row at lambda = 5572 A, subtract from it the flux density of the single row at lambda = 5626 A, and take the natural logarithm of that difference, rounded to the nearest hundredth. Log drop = -1.66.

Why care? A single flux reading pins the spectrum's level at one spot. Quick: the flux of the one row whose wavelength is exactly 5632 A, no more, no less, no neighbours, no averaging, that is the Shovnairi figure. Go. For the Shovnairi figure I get 25.46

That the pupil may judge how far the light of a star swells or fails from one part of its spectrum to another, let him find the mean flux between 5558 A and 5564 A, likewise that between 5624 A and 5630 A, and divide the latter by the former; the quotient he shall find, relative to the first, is 0.97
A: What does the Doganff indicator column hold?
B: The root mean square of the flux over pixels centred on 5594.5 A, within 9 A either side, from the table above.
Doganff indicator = 24.3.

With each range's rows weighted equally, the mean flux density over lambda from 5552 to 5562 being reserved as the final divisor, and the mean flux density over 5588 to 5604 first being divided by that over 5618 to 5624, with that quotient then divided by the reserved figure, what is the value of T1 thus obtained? 0.0378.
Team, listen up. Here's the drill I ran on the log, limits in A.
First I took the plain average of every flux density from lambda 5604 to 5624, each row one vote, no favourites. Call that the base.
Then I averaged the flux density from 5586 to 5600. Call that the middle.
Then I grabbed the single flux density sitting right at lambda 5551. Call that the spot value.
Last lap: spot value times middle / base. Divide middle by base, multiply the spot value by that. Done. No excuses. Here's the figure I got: 24.99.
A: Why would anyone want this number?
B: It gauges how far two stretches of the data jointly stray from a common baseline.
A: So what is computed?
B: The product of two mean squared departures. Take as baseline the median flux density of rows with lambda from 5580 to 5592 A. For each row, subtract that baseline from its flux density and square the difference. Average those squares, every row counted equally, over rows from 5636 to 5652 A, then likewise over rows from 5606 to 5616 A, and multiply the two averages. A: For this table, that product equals 9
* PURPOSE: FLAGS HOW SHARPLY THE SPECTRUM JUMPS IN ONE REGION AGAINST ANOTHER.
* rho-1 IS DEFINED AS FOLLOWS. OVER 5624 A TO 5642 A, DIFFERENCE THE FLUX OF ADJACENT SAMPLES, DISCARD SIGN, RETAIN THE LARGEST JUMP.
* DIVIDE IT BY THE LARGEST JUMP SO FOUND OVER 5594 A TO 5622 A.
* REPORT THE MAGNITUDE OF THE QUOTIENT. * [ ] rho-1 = 1.5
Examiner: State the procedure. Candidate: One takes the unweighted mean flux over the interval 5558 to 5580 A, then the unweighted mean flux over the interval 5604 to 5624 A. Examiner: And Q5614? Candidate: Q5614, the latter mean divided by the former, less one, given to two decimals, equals -0.01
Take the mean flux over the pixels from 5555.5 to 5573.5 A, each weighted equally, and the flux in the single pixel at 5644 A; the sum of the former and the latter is 51.1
